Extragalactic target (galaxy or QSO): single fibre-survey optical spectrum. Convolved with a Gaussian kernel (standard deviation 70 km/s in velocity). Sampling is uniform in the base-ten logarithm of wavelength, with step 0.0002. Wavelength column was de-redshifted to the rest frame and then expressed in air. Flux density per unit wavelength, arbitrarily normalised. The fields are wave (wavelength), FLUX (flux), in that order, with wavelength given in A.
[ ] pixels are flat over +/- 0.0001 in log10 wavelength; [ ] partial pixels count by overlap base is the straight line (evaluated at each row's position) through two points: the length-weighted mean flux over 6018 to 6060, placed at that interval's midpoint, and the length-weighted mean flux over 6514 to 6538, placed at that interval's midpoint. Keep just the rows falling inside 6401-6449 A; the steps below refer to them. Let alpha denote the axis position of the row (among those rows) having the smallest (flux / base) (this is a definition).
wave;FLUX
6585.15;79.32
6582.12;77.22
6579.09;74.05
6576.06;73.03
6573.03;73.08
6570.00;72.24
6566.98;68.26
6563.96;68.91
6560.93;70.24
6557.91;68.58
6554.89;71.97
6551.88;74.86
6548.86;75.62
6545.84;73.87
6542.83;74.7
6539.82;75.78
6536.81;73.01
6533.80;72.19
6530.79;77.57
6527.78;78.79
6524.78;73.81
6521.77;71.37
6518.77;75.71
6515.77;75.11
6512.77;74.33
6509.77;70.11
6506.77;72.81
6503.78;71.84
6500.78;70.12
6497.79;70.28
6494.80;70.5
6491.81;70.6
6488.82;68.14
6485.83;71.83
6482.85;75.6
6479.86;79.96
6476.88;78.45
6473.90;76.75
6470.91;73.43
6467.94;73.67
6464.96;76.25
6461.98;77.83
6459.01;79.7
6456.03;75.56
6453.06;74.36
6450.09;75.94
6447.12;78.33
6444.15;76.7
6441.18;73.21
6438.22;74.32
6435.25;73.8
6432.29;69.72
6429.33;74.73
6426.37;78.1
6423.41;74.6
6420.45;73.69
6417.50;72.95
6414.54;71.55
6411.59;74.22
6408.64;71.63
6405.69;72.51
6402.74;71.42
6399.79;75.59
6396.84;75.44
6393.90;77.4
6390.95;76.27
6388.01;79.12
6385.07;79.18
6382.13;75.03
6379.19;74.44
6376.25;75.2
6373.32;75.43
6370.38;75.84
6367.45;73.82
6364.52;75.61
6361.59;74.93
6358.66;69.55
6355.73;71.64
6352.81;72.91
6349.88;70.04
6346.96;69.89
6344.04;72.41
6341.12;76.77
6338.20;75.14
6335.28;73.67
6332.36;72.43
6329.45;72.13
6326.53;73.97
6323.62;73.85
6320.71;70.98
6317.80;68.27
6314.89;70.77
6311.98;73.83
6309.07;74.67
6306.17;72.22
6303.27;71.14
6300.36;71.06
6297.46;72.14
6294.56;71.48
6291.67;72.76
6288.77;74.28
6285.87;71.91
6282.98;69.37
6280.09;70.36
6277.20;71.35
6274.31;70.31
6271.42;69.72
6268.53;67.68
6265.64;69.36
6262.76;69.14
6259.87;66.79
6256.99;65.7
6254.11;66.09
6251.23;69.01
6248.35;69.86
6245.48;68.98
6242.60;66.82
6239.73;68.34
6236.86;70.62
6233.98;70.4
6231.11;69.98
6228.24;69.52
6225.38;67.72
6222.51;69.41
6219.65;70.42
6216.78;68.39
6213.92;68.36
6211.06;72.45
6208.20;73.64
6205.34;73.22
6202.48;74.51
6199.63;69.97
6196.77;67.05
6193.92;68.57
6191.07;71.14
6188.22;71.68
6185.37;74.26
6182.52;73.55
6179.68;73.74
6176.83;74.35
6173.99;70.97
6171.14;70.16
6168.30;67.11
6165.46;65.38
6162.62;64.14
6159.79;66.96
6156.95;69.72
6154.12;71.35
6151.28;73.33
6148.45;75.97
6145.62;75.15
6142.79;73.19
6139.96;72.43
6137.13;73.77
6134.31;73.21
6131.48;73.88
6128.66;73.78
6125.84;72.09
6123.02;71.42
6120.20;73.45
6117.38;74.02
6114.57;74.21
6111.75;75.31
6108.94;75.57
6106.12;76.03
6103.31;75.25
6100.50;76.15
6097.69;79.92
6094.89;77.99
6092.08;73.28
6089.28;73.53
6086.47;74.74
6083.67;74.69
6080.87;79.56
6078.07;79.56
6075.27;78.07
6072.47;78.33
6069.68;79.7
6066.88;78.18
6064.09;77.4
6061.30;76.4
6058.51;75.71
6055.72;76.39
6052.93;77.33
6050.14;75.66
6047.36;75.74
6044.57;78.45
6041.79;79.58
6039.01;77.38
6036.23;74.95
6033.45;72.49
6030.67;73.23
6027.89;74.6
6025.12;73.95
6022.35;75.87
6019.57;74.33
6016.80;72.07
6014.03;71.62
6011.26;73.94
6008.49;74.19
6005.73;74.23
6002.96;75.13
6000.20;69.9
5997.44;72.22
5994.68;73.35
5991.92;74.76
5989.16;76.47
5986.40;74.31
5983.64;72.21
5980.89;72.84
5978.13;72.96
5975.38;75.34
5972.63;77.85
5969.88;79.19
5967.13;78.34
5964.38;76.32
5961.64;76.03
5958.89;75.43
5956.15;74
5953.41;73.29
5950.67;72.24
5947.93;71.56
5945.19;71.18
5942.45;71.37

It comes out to 6432.29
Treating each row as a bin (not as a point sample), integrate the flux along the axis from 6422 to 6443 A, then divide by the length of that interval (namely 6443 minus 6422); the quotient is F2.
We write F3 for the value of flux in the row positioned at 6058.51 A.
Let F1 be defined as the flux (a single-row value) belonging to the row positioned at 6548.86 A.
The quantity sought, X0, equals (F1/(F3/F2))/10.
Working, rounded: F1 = 75.62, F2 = 74.1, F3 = 75.71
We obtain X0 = 7.40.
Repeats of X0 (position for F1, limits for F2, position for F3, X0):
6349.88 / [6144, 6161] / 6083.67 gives 6.76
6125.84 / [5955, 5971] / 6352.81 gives 7.57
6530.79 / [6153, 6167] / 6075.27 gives 6.70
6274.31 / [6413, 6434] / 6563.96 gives 7.51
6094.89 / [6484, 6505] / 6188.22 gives 7.68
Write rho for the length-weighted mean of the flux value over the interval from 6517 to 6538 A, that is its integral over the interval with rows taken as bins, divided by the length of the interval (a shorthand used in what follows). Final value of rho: 74.7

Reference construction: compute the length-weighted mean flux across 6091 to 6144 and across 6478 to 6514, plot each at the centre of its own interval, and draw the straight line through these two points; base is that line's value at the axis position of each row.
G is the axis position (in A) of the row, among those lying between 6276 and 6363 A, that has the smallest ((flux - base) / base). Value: 6317.80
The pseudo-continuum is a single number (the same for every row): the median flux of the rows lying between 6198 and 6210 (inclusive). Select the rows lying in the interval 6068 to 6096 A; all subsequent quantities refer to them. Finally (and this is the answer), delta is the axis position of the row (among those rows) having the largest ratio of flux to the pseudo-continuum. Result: 6069.68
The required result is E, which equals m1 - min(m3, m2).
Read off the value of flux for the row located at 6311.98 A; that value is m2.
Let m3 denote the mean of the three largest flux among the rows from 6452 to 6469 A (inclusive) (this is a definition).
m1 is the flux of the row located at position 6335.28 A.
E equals -0.2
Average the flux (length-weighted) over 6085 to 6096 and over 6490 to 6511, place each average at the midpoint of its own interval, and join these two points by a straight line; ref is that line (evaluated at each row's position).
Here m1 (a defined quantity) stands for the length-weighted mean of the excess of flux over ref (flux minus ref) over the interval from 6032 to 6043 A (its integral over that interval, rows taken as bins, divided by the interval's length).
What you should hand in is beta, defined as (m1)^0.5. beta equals 0.9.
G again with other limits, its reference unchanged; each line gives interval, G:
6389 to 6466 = 6432.29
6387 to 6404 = 6402.74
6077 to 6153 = 6123.02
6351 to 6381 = 6358.66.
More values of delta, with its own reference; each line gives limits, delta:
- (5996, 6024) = 6022.35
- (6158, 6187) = 6176.83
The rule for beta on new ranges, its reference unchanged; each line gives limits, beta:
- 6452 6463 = 2.4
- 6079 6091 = 0.9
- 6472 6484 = 2.6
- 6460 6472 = 2.1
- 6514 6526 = 1.8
